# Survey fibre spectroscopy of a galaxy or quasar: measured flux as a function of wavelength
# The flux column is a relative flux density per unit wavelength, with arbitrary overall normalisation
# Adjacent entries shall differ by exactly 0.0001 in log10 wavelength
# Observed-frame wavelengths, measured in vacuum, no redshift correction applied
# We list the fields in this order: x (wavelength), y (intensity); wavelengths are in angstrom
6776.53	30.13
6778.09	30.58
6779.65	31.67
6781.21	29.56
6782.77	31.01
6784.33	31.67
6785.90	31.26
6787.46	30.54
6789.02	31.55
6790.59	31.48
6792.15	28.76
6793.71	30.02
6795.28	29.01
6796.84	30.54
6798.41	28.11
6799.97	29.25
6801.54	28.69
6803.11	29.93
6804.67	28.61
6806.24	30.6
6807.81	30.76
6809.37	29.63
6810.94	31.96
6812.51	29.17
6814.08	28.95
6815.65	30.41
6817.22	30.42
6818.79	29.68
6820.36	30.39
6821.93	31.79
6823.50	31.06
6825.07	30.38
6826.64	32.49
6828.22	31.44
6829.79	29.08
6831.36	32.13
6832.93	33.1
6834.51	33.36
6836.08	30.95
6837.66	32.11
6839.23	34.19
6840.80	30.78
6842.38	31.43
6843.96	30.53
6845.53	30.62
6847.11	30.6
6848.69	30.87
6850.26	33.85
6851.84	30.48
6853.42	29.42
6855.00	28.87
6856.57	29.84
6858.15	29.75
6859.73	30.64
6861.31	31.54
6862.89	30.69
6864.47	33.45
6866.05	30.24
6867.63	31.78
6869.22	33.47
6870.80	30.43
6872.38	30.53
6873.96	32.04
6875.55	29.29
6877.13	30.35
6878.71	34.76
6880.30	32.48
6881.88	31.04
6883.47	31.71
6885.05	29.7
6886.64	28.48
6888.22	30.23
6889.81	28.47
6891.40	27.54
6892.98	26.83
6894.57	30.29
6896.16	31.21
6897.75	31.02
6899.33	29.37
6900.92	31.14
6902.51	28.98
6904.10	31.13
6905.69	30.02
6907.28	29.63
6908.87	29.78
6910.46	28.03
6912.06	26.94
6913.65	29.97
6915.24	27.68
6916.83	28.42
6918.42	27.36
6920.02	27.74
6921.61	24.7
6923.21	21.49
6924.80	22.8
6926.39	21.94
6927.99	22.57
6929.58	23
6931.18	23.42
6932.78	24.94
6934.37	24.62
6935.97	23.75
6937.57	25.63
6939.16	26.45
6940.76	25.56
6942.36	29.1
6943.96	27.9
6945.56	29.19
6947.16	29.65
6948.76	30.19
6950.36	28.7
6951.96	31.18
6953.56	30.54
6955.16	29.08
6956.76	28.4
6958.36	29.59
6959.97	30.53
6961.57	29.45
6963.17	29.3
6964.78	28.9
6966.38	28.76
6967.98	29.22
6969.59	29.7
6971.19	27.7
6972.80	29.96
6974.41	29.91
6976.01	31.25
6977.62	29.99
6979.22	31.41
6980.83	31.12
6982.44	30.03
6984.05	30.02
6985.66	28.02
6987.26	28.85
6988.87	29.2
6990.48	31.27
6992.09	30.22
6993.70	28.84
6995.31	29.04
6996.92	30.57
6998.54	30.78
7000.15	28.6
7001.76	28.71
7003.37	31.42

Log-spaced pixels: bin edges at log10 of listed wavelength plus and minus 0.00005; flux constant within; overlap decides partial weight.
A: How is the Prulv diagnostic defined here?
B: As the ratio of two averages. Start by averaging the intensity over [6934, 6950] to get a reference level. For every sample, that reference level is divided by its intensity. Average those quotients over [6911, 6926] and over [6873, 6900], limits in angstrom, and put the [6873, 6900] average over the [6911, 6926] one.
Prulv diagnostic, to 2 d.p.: 0.86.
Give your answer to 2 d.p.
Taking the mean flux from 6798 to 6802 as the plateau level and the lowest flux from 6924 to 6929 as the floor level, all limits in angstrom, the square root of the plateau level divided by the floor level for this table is 1.14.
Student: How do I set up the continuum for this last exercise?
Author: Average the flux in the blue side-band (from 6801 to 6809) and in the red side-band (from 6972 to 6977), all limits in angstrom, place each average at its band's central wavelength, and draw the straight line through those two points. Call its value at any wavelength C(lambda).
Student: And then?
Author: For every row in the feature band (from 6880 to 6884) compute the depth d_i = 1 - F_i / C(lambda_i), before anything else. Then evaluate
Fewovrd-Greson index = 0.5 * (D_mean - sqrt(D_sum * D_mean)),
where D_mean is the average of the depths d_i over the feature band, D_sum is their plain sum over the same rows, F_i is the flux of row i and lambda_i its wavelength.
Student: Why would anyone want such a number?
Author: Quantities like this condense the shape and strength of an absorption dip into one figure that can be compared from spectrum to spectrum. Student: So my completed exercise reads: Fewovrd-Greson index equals -0.08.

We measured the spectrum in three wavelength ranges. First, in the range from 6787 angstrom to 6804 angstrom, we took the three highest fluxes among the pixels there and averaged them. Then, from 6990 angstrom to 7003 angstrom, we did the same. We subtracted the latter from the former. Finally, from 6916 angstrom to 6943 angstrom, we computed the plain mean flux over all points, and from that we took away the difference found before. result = 24.6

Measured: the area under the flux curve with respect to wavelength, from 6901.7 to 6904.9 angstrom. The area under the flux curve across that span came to 96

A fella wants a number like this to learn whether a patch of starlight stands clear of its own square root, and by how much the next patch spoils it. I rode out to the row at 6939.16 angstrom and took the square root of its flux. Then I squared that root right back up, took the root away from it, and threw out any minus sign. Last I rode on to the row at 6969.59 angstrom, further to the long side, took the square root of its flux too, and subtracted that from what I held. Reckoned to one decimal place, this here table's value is 15.9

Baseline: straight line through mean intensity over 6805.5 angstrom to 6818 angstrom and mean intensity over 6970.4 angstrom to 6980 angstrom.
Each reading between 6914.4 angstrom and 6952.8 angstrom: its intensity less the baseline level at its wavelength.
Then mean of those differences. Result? -3.9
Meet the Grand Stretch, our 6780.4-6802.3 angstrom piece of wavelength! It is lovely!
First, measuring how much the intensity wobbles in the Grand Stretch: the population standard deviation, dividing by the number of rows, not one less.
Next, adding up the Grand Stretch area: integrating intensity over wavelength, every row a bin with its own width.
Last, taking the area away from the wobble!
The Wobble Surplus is -658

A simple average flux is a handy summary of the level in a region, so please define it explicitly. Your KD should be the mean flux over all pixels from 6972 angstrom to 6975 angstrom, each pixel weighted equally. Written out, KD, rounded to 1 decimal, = 29.9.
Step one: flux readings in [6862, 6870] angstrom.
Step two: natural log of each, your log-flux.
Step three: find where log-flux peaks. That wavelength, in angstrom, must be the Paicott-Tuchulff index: 6869.22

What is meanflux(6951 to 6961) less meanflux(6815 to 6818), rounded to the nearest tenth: -0.5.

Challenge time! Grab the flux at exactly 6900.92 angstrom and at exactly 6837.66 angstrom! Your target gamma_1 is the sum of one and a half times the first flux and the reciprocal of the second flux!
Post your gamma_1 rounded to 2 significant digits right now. 47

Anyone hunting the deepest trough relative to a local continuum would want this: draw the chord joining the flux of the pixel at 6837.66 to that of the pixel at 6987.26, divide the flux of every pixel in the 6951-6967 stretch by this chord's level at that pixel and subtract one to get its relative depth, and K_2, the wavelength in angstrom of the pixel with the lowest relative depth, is 6956.76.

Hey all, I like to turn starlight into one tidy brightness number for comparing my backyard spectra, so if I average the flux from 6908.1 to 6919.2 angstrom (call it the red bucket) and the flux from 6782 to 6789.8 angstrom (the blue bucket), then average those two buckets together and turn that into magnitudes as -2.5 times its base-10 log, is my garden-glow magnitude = -3.68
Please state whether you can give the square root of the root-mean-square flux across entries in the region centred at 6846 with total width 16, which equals 5.60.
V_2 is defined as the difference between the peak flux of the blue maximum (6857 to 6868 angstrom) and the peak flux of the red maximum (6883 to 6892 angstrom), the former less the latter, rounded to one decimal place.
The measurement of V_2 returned 1.7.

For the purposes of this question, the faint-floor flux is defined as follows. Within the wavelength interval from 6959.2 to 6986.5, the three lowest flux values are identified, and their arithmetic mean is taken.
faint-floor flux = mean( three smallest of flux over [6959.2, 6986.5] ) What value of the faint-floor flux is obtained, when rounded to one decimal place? 28.2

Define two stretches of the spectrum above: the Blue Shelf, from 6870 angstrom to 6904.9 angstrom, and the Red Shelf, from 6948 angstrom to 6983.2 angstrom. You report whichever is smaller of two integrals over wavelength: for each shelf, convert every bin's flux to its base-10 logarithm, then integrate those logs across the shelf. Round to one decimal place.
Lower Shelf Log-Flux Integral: 51.7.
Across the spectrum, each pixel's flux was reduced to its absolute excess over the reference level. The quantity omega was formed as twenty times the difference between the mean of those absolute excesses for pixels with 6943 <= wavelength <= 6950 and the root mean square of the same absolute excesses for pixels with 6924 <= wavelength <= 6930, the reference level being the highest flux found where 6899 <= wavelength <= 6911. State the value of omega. -133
